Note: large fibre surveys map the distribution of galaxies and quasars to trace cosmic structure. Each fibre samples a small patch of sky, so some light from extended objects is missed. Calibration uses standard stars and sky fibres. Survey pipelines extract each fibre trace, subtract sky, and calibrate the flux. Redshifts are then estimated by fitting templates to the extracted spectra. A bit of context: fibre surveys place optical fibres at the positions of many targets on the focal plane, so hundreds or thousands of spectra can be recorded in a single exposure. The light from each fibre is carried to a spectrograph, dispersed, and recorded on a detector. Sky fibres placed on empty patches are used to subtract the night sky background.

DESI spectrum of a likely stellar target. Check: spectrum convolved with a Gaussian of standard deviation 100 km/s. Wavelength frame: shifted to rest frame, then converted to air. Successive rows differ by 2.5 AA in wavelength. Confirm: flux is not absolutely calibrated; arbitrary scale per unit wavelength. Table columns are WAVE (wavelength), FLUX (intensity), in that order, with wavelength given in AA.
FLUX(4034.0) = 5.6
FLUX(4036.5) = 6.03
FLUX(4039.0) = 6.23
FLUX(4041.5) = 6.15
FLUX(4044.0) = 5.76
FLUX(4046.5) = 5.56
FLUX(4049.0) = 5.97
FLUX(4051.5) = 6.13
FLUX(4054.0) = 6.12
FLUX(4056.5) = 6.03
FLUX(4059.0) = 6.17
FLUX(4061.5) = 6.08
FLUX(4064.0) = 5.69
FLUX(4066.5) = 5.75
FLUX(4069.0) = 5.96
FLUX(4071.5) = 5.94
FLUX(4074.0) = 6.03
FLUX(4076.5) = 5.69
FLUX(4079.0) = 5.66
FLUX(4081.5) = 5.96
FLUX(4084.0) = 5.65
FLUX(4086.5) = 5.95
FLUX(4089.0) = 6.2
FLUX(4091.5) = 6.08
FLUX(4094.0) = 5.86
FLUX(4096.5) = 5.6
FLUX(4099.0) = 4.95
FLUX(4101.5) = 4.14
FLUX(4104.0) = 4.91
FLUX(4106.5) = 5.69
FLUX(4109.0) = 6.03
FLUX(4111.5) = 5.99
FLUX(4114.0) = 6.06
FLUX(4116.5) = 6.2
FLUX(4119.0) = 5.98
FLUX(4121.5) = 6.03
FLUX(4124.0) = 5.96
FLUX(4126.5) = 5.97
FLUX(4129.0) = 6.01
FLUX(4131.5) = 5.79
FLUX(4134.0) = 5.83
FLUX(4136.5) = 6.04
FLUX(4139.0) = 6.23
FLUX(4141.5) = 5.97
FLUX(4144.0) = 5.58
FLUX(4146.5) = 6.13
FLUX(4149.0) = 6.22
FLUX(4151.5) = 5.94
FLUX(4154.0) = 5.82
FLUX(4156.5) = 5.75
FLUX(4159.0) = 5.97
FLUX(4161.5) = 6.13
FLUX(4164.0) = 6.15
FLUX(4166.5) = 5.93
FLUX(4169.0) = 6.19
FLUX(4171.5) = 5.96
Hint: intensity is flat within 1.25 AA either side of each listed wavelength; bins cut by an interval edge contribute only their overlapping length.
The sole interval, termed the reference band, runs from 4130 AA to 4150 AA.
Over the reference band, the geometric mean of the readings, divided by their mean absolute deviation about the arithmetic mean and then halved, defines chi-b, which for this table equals 16.5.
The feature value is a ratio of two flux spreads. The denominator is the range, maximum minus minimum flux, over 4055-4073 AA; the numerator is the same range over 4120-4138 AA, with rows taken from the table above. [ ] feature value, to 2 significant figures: 0.52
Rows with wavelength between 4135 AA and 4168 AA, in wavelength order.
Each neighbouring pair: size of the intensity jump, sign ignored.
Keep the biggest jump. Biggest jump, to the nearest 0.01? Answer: 0.55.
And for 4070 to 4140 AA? 0.81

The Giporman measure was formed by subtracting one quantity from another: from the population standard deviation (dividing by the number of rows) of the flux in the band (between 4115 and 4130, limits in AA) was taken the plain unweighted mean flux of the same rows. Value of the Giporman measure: -5.94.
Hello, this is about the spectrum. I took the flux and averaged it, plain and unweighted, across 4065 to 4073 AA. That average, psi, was 5.88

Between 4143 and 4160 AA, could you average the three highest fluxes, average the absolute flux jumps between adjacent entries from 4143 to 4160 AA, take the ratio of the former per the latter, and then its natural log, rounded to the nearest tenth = 3.3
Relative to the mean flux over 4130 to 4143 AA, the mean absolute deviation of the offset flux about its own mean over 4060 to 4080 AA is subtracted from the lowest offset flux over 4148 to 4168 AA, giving -0.37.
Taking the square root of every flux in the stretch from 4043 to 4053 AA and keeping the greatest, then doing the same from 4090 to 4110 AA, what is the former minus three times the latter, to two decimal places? -4.92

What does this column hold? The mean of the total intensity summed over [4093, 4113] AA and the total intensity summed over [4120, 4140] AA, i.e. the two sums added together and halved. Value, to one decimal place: 45.5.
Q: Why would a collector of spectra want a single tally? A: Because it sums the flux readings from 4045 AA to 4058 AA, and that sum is 30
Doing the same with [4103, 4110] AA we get 17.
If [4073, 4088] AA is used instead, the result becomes 35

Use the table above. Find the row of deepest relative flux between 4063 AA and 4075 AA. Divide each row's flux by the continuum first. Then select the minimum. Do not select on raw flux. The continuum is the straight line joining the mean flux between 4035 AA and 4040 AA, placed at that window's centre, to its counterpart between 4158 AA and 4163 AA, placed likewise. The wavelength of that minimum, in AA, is 4064.0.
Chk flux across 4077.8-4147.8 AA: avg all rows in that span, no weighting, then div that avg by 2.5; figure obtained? 2.32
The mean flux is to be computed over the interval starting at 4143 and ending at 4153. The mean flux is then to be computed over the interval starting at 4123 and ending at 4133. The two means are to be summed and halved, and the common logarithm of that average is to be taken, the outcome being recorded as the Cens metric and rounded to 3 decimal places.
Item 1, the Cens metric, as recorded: 0.775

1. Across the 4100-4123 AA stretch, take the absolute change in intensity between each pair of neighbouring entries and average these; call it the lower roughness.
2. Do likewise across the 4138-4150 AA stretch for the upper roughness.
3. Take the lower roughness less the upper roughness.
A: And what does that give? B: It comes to -0.021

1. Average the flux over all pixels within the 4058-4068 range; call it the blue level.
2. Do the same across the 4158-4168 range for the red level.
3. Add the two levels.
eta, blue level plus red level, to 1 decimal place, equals 12.0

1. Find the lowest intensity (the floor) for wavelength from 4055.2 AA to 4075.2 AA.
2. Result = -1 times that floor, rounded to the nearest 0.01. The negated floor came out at -5.69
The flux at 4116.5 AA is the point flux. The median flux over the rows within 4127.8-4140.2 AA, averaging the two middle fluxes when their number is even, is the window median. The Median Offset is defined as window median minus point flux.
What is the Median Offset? -0.19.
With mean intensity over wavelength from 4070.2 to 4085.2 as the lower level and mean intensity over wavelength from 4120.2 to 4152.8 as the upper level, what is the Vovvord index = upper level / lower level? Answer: 1.03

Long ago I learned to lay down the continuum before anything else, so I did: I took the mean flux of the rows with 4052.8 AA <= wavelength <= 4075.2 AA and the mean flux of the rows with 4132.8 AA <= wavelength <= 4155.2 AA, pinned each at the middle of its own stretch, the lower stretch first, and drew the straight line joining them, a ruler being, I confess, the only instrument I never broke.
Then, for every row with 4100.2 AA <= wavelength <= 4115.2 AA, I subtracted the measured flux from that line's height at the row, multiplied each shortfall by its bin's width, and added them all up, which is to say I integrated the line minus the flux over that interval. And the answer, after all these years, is 7.6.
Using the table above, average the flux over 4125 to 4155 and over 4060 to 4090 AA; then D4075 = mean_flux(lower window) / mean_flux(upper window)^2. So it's 0.165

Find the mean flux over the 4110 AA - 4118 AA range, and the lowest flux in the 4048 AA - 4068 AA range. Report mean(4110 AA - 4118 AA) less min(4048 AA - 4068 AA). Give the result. 0.39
